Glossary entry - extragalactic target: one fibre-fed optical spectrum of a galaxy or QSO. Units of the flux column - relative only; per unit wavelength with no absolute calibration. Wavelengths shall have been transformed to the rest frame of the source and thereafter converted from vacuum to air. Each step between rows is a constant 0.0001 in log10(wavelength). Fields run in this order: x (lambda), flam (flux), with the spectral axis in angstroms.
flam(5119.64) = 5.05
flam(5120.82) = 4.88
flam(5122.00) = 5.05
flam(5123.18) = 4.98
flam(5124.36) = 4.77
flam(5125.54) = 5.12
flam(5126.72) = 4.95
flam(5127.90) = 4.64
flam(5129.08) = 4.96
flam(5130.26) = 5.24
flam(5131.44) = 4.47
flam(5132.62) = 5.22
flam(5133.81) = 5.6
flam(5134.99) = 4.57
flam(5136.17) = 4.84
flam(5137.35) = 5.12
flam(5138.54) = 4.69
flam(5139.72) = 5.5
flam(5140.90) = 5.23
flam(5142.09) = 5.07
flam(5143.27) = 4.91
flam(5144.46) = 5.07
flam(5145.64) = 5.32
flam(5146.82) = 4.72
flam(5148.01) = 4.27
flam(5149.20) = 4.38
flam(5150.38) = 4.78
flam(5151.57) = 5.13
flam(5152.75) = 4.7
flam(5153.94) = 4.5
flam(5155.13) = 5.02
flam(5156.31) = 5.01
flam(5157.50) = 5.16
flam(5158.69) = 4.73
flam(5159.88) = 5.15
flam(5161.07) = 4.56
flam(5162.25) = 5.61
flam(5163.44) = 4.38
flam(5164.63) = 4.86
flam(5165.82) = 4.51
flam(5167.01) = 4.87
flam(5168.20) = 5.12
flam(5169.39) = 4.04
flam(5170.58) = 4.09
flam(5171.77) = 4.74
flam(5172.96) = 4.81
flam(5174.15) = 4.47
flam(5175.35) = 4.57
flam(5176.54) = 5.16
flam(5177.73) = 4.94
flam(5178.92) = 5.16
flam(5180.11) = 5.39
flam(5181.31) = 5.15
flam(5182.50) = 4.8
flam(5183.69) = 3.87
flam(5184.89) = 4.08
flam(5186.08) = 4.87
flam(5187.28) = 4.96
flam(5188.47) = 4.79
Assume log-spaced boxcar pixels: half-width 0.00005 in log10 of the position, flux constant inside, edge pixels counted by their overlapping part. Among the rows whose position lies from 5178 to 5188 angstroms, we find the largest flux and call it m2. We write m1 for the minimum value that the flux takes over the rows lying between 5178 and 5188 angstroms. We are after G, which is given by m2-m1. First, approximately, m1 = 3.87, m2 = 5.39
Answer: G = 1.52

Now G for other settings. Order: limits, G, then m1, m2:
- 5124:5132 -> 0.77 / 4.47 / 5.24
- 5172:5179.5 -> 0.69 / 4.47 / 5.16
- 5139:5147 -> 0.78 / 4.72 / 5.5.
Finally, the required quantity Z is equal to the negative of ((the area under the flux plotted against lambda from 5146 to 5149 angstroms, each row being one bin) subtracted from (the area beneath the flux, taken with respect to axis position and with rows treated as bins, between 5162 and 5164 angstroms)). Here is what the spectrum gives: 3.8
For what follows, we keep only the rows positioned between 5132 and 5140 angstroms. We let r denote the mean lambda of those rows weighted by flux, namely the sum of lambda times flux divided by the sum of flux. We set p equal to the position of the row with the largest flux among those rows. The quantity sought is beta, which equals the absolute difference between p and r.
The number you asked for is 2.3 angstroms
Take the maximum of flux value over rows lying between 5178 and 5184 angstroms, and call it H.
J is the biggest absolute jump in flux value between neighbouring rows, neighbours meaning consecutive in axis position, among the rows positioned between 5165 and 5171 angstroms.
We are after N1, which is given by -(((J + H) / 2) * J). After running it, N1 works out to -3.49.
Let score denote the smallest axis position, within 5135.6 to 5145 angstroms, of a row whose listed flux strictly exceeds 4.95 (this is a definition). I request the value 5137.35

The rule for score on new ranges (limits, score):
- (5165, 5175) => 5168.20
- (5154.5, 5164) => 5155.13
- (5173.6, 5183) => 5176.54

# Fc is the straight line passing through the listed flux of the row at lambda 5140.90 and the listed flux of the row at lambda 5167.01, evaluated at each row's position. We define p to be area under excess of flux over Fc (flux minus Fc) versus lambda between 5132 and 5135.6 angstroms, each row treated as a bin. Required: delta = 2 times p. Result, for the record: -1.5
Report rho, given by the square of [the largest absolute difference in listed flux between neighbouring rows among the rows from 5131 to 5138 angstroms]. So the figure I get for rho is 1.06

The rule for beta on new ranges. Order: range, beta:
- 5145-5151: 2.3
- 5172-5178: 1.1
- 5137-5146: 1.8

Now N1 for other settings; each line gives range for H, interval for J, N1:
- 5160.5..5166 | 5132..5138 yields -3.42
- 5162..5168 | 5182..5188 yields -3.04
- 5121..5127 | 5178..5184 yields -2.81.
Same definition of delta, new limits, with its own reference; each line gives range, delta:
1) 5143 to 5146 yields -0.5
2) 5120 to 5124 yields -4.2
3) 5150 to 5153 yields -1.1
